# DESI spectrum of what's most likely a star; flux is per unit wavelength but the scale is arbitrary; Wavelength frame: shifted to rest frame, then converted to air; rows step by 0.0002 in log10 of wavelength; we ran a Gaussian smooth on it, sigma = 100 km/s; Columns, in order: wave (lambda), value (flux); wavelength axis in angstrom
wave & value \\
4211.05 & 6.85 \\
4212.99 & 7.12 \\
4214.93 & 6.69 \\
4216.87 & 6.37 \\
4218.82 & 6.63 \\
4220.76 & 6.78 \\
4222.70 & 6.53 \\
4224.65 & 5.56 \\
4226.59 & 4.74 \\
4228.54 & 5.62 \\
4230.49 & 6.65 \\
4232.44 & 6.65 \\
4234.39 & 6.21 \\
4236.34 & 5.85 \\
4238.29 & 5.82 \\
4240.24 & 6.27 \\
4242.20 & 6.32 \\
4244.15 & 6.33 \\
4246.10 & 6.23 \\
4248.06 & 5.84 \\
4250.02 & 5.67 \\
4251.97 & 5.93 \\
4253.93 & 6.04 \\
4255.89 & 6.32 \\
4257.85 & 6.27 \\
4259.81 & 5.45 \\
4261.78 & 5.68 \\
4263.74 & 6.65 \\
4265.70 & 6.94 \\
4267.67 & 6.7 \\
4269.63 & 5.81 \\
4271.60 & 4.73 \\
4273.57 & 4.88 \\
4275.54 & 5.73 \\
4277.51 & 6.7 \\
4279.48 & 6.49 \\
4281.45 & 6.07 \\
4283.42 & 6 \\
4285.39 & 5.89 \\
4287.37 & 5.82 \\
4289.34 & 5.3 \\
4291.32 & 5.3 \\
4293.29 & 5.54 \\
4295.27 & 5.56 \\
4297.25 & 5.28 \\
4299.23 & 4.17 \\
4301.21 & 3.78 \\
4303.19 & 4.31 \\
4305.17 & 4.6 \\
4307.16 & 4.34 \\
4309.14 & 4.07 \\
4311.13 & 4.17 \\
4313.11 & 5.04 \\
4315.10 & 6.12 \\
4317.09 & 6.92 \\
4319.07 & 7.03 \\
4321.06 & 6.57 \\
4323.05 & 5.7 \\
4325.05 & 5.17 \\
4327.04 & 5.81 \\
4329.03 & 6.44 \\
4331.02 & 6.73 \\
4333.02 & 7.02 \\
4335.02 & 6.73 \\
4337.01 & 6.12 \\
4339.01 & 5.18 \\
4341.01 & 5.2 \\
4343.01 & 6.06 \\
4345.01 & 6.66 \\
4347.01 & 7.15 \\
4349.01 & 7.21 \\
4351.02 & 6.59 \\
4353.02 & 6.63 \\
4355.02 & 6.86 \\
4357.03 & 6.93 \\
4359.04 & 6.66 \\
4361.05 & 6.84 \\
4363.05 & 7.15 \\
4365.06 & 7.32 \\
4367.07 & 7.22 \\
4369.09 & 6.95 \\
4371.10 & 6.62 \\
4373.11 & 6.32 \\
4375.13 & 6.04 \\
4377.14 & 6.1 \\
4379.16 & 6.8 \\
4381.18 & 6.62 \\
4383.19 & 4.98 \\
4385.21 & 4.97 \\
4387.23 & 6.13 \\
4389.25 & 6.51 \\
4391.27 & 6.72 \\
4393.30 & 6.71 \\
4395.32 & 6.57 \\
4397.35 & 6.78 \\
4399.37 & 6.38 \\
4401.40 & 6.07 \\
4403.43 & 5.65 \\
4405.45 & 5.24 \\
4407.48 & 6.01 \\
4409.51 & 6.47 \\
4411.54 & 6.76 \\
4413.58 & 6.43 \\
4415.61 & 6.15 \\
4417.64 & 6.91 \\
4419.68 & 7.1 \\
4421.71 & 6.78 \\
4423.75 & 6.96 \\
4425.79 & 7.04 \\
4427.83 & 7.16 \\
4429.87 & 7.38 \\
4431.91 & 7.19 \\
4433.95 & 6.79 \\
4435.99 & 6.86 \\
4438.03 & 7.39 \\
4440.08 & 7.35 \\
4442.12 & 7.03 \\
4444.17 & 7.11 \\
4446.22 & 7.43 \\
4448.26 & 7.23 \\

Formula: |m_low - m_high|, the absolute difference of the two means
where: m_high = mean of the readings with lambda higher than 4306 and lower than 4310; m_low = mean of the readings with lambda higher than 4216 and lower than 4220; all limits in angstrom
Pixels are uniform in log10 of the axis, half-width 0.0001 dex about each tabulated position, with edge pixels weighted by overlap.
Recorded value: 2.3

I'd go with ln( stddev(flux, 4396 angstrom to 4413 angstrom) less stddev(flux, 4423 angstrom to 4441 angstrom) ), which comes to -1.2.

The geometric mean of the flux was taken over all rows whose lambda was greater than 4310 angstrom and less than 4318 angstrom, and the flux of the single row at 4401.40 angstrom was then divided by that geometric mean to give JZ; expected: 1.11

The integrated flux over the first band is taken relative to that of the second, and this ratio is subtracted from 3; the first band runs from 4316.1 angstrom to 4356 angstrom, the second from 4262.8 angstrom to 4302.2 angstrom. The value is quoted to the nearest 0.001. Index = 1.858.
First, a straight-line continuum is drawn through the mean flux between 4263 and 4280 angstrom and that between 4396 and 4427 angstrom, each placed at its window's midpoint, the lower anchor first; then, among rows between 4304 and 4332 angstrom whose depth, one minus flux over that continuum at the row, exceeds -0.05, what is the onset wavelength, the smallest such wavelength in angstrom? 4305.17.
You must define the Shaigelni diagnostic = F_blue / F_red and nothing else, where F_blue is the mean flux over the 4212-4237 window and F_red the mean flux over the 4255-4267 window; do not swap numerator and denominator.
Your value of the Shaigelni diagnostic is 1.01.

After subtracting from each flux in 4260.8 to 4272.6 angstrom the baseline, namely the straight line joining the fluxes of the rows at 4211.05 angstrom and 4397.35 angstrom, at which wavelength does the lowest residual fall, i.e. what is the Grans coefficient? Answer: 4271.60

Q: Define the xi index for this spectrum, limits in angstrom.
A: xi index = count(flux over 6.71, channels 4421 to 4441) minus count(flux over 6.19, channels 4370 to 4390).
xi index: 5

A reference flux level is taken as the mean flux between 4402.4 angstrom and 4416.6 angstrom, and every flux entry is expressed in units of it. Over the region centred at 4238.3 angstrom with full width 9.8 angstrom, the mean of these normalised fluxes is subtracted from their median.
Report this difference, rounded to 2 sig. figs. 0.019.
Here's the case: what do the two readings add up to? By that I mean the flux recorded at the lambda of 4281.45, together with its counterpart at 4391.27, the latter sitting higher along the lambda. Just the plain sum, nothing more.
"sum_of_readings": 12.8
